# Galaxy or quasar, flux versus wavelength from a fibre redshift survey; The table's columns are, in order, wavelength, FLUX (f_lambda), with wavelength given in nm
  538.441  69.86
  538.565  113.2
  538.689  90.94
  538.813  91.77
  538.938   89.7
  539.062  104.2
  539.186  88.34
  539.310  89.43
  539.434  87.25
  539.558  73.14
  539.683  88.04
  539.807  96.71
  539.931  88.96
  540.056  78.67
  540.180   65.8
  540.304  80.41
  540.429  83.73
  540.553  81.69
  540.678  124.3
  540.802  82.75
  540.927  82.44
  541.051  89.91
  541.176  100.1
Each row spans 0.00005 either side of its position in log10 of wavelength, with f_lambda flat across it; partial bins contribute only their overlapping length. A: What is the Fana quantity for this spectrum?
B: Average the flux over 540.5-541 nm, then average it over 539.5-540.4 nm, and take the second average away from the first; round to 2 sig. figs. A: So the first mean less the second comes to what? 11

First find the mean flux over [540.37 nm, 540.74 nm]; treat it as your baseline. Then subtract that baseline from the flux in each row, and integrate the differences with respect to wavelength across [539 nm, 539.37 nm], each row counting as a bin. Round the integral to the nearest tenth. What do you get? -1.0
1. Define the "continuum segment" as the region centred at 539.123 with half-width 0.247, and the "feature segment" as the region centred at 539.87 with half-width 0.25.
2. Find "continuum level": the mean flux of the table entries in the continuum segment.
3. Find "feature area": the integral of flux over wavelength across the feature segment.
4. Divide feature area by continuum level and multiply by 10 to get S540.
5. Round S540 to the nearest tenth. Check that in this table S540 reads 4.7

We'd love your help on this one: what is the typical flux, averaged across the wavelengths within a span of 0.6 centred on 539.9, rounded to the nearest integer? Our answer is 84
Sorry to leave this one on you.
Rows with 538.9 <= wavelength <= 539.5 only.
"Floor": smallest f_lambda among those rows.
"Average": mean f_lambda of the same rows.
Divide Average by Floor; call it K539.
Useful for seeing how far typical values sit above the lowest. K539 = 1.05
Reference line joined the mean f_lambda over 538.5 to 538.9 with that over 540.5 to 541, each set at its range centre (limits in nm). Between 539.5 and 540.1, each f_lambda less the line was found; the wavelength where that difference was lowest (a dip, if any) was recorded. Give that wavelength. 539.558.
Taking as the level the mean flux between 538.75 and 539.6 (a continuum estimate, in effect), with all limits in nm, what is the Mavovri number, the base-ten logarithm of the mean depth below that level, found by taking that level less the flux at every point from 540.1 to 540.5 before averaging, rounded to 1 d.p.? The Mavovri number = 1.1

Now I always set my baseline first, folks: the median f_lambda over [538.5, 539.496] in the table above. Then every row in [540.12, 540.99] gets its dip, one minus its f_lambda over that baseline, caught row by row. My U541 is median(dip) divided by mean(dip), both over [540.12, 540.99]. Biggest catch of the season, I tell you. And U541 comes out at 1.8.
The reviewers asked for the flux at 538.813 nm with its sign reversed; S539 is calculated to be -92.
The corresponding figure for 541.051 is -90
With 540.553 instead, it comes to -82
